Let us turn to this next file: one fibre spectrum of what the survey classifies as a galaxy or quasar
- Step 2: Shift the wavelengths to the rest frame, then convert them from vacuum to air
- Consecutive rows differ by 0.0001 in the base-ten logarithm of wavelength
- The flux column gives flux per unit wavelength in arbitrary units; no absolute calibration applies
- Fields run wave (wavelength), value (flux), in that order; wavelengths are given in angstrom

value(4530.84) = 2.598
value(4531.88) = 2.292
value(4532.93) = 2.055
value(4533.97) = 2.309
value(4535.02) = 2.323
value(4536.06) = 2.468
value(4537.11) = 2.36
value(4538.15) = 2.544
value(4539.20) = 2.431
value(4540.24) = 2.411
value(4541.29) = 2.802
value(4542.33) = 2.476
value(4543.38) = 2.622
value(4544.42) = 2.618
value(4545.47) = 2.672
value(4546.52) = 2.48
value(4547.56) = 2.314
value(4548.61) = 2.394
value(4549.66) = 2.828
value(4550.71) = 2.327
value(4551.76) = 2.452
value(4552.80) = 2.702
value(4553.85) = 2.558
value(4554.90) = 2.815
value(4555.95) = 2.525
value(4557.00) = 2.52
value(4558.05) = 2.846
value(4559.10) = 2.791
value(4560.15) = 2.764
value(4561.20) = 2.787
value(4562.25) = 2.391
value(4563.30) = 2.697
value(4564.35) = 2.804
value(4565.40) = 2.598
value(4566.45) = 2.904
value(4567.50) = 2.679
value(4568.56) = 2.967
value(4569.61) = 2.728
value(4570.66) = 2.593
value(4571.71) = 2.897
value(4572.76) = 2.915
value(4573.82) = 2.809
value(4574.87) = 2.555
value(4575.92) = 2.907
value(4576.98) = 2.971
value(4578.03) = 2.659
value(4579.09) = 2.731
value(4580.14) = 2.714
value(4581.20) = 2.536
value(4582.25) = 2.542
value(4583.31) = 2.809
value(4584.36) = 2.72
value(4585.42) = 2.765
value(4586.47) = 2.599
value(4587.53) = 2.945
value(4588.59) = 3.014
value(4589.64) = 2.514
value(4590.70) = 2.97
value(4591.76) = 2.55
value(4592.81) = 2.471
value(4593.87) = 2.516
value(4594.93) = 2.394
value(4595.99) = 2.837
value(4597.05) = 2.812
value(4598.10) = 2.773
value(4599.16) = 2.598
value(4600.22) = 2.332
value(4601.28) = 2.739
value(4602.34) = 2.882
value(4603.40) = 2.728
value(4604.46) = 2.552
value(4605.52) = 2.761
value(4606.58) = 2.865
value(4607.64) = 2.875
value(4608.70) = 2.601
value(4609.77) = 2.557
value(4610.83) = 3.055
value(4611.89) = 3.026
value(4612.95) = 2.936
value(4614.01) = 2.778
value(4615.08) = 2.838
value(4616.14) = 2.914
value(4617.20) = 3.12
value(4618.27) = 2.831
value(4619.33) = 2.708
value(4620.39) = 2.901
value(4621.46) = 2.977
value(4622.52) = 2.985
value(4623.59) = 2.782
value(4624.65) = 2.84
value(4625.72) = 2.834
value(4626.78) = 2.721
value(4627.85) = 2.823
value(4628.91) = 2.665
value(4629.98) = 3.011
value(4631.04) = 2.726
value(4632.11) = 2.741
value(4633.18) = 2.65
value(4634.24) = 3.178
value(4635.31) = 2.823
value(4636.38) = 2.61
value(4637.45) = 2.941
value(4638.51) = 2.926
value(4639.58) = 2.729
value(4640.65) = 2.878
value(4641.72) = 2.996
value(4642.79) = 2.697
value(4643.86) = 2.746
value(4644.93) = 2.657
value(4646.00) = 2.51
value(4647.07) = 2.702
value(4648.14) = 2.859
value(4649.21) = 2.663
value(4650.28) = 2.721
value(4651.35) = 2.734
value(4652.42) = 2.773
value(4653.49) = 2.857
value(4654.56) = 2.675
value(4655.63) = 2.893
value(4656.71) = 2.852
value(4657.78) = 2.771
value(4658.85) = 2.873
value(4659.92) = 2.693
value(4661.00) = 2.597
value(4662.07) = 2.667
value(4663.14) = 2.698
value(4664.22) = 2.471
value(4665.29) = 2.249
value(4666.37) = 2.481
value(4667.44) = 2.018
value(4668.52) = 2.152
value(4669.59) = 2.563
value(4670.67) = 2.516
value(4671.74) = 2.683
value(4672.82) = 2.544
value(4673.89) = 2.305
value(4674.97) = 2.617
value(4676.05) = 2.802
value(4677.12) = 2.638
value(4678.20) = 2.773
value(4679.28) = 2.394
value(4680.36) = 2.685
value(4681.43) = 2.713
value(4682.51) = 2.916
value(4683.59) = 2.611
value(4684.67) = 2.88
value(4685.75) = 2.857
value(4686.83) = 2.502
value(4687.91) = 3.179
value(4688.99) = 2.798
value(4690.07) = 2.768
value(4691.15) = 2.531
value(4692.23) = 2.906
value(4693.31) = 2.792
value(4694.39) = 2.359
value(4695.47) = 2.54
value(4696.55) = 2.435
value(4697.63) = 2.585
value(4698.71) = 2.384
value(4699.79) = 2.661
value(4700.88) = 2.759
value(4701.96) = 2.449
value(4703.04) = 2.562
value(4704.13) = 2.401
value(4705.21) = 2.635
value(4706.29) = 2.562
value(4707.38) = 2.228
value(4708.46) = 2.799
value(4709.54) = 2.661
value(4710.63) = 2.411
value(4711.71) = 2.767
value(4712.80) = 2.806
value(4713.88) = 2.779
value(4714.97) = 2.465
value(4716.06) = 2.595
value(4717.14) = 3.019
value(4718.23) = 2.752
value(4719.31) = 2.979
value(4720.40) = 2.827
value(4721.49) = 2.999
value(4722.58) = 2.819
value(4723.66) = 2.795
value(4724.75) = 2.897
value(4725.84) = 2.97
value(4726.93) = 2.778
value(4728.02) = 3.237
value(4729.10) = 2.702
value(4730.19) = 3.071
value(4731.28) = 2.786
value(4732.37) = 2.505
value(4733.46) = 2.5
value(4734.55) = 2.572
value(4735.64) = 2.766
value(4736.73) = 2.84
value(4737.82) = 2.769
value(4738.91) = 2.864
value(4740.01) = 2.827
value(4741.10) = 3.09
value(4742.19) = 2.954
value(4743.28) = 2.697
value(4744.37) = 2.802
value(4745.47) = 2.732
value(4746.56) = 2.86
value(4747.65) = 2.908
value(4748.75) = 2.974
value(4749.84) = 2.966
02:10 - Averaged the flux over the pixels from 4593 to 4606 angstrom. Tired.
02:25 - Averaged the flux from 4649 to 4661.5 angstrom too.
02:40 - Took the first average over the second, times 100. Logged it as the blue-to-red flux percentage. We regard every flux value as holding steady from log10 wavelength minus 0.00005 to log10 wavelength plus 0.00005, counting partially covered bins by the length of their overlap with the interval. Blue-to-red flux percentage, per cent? 96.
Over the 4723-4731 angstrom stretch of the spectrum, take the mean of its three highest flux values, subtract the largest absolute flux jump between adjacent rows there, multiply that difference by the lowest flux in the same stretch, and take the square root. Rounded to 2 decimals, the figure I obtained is 2.63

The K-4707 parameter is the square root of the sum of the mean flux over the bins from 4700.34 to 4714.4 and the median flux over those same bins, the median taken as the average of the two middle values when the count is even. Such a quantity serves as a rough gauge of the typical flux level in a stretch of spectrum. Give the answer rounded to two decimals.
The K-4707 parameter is 2.29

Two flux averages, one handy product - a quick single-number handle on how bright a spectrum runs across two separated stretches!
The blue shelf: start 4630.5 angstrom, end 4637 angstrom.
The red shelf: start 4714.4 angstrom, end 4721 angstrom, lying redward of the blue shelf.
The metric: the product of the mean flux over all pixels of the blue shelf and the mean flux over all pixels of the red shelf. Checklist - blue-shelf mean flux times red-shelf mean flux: 7.7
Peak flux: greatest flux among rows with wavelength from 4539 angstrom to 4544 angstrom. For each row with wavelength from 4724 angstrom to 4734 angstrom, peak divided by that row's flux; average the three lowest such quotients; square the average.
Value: 0.82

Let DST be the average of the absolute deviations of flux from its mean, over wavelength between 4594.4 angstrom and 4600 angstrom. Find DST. 0.15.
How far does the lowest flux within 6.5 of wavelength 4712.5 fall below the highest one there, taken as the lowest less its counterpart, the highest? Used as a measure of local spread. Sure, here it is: -0.79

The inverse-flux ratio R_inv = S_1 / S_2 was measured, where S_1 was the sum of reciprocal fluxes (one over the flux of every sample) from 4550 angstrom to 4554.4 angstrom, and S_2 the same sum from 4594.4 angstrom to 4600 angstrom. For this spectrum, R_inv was 0.85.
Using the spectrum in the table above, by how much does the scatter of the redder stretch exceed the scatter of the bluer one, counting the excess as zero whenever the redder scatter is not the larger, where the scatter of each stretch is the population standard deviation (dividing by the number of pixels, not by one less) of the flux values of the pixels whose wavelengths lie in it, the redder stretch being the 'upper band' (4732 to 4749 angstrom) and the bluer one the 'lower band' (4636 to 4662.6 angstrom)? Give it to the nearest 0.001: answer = 0.041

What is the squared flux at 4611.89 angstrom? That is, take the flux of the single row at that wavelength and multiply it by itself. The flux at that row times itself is 9.2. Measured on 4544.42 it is 6.9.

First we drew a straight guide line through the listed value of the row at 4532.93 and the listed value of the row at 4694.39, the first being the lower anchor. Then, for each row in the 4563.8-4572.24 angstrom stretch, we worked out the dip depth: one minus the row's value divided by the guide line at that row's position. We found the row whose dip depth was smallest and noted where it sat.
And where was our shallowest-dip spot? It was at 4568.56 angstrom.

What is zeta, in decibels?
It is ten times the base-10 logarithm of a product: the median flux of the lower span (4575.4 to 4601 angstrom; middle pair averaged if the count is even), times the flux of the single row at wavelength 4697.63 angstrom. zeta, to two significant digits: 8.5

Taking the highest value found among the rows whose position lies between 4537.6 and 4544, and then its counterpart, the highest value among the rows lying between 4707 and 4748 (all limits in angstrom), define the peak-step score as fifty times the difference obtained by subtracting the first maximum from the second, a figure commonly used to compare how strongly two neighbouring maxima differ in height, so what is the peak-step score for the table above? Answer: 22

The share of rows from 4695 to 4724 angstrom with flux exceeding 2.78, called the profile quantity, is 0.30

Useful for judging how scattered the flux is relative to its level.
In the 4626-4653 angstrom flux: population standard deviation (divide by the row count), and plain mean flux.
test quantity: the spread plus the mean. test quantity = 2.92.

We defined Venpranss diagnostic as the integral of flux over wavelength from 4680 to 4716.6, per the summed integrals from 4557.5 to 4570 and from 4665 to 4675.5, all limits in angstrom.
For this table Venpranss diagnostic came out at 1.6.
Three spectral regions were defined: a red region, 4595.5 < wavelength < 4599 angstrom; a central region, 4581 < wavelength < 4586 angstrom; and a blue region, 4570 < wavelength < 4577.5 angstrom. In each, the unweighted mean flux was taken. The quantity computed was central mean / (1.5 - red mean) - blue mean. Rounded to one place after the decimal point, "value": -4.9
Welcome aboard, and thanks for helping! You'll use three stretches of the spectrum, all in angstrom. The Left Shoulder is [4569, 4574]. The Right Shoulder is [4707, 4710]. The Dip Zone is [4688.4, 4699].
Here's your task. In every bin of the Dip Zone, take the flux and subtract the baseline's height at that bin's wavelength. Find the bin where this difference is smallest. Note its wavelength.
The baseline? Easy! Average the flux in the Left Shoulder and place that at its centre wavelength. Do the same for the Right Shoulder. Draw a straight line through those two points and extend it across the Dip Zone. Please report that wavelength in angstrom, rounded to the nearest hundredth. 4694.39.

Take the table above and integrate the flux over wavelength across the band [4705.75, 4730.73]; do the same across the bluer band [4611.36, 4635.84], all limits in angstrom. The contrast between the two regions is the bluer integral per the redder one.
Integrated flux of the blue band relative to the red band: 1.01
